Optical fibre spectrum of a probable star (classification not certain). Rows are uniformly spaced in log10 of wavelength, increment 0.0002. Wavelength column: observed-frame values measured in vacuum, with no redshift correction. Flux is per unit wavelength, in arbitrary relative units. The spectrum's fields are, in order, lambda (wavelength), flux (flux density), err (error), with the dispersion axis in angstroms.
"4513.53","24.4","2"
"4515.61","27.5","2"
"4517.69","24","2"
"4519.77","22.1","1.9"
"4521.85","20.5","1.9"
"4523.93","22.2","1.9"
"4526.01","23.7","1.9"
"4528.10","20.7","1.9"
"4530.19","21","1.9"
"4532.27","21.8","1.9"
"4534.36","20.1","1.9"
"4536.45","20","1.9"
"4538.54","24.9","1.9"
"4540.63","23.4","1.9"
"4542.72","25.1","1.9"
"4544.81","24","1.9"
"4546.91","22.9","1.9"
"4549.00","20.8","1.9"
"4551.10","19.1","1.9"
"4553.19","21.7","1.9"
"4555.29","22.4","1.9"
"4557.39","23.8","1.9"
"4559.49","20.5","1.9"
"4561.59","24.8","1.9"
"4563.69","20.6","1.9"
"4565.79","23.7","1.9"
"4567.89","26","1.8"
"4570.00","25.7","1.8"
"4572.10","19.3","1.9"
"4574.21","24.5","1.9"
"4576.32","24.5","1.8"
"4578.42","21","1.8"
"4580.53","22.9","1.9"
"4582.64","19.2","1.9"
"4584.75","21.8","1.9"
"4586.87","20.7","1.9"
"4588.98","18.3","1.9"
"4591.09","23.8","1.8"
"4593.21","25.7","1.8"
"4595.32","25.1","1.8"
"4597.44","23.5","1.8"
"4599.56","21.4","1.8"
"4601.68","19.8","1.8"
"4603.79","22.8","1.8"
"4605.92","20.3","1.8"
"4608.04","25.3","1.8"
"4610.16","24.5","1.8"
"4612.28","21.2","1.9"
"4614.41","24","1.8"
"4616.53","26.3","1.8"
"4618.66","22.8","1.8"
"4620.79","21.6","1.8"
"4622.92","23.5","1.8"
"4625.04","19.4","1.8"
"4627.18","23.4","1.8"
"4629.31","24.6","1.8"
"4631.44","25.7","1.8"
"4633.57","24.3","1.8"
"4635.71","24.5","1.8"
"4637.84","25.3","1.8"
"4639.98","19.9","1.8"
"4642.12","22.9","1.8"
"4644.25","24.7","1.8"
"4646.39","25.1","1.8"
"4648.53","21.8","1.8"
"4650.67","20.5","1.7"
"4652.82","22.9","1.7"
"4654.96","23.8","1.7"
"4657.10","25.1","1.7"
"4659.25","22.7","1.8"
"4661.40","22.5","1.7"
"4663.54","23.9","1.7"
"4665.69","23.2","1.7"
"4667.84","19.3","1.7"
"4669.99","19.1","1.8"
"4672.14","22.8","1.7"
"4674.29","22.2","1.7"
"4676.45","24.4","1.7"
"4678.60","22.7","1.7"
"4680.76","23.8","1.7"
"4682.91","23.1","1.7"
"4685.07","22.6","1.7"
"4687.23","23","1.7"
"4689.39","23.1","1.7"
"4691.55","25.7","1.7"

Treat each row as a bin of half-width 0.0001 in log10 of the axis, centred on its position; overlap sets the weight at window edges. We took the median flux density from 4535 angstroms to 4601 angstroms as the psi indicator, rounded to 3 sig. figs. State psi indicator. 22.9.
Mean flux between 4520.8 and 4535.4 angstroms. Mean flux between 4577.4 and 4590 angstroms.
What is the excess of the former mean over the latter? 1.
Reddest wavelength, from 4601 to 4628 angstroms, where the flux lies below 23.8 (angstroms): 4627.18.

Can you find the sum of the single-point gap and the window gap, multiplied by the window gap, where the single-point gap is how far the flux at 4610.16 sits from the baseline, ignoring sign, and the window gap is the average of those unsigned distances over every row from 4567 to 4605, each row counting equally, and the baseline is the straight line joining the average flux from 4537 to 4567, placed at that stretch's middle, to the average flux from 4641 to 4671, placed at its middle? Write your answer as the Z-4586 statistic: 8.2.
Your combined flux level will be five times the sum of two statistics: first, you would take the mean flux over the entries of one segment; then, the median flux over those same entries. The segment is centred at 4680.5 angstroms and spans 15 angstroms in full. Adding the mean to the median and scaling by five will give 231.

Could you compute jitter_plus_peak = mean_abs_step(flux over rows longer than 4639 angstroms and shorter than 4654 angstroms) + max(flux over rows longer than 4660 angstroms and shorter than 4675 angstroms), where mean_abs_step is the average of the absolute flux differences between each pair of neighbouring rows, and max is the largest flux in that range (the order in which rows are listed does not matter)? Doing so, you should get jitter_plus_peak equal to 25.9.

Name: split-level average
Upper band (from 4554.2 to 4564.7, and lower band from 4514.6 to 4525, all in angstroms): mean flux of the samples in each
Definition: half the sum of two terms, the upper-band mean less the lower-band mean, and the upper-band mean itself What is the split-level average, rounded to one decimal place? 10.8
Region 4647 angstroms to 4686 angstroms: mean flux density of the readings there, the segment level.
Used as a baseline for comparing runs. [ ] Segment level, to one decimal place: 22.6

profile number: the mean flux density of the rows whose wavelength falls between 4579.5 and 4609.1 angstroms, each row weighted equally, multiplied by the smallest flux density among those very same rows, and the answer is 406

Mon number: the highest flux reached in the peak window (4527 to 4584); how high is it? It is 26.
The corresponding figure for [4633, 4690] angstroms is 25.3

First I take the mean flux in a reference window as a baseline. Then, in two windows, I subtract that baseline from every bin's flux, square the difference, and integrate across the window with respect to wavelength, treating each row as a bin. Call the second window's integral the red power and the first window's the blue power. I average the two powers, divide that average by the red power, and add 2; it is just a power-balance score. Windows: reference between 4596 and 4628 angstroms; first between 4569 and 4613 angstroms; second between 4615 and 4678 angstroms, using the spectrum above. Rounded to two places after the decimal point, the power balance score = 2.99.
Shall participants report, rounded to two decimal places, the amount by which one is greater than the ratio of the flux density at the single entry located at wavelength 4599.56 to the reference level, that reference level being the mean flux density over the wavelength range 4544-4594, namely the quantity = 0.04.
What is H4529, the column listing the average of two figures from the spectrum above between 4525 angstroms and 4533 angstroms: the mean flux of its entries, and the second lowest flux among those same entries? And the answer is 21.4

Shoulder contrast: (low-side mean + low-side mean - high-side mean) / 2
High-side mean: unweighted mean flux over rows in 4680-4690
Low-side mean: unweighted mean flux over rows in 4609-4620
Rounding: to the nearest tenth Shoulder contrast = 12.2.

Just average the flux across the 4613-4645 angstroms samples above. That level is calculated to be 23.5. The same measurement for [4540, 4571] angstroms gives 23.0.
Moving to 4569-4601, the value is 22.5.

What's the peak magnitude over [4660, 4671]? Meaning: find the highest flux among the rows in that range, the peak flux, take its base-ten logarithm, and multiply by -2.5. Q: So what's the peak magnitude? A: -3.45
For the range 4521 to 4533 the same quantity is -3.44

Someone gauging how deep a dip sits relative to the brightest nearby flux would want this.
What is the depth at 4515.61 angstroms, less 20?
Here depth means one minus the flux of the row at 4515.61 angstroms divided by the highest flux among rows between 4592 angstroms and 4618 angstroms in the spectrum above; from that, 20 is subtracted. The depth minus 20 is -20.0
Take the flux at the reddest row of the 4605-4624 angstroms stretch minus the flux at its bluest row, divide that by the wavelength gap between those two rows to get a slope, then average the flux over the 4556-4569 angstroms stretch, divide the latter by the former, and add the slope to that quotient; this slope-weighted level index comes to 124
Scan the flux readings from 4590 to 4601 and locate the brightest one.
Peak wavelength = 4593.21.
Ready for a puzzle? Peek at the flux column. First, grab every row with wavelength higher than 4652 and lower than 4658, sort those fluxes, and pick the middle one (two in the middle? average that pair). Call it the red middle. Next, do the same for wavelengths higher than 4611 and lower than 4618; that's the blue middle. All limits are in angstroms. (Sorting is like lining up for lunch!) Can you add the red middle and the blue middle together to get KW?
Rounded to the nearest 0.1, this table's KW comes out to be 47.8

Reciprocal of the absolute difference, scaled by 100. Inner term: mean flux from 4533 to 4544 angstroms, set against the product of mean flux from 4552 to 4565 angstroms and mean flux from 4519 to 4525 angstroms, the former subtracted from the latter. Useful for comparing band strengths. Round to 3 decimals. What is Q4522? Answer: 0.218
